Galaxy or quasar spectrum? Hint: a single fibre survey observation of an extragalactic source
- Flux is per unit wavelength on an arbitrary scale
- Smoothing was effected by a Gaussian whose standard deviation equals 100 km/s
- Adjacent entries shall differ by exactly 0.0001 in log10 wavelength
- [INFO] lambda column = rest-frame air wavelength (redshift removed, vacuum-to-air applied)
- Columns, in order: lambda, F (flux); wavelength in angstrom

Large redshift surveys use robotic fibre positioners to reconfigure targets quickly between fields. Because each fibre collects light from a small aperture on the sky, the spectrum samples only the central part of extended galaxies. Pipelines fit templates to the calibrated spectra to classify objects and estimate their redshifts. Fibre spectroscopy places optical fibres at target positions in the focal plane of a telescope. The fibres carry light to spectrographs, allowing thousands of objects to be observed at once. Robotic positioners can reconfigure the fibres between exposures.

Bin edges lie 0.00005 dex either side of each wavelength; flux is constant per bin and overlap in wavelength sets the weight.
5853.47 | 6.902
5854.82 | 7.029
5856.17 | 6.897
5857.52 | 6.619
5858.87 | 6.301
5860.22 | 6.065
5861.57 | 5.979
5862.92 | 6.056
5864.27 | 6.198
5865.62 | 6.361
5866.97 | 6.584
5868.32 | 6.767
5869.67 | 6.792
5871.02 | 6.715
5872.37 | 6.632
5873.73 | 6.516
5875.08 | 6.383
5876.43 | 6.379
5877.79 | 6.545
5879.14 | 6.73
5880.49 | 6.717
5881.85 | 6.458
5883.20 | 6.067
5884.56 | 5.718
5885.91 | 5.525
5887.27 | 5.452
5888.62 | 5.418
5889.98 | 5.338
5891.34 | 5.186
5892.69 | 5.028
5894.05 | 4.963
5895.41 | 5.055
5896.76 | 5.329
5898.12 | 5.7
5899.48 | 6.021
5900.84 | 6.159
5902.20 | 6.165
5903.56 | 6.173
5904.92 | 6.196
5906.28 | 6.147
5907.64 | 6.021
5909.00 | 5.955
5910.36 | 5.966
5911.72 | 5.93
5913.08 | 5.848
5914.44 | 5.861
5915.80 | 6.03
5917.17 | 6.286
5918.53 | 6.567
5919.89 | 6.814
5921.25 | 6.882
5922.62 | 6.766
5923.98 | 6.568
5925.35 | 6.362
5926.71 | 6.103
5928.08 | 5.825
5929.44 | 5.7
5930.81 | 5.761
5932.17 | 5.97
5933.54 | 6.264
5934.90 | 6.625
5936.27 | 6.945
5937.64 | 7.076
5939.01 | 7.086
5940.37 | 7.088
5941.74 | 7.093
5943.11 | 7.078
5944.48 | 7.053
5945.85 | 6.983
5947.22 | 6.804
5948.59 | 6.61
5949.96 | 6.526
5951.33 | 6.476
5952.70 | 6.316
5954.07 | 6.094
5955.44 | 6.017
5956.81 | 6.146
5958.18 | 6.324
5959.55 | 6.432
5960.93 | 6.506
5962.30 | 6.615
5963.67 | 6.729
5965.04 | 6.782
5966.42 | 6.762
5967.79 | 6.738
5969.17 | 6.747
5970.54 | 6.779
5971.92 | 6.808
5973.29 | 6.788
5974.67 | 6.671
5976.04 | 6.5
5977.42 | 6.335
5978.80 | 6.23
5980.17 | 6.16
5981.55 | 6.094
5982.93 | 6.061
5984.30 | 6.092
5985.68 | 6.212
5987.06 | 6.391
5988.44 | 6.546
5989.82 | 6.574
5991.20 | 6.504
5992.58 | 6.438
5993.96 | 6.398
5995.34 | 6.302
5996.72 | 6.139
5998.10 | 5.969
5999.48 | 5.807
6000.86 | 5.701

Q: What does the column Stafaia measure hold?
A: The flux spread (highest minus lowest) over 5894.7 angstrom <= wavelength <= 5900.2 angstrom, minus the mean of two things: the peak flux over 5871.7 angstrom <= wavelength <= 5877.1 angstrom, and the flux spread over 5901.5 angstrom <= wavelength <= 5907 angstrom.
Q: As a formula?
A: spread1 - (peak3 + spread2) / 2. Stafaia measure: -2.37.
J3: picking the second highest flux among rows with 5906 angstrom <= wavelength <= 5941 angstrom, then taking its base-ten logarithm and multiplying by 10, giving 8.50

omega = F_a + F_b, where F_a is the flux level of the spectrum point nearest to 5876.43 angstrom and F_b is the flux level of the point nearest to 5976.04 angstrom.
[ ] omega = 12.9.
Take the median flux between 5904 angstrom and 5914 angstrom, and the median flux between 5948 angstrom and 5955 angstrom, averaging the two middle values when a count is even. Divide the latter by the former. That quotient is 1.085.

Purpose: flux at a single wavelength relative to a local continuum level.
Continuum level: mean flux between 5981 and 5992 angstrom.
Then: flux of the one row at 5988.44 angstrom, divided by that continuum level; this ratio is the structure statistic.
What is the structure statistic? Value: 1.04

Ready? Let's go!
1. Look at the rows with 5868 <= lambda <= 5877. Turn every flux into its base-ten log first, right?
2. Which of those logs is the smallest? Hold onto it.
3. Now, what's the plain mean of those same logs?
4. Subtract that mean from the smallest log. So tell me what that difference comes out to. -0.0145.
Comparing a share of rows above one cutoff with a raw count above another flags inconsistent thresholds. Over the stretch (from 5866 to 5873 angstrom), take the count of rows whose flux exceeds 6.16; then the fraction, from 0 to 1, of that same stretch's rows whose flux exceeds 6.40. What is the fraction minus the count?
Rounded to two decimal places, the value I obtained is -4.00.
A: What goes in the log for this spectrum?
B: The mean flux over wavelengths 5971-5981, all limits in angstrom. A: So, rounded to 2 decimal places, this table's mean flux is 6.50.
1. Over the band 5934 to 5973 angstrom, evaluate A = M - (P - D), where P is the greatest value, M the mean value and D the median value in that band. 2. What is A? 6.3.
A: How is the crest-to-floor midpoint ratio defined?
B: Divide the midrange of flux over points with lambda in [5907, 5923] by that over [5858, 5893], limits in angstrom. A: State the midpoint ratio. 1.08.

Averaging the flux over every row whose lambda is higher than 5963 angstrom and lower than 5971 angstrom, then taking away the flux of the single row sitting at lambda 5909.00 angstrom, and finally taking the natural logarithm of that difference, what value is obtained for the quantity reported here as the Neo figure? -0.22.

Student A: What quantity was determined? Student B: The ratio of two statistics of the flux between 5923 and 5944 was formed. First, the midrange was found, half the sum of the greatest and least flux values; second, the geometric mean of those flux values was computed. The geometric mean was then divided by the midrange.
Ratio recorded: 1.01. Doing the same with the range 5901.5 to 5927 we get 0.98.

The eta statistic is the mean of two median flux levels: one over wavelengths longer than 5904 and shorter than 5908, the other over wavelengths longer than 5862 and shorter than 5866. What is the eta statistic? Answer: 6.17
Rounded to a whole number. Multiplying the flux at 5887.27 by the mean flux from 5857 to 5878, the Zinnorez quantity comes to 35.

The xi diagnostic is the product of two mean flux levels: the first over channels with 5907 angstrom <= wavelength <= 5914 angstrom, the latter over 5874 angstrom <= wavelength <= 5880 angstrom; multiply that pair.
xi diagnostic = 39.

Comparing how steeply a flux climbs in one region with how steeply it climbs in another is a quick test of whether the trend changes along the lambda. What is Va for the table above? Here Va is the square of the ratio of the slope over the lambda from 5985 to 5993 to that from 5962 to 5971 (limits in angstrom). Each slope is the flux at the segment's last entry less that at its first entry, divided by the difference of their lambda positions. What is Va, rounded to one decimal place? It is 2.7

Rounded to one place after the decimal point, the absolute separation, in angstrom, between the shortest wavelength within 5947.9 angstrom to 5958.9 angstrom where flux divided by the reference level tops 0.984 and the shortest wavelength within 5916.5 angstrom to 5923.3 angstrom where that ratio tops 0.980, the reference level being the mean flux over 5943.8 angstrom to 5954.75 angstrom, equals 30.1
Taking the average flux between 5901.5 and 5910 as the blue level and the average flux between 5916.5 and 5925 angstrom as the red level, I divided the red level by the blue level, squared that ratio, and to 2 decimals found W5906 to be 1.18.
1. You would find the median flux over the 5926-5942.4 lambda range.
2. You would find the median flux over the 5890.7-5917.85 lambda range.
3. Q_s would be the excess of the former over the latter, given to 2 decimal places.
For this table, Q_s 0.48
